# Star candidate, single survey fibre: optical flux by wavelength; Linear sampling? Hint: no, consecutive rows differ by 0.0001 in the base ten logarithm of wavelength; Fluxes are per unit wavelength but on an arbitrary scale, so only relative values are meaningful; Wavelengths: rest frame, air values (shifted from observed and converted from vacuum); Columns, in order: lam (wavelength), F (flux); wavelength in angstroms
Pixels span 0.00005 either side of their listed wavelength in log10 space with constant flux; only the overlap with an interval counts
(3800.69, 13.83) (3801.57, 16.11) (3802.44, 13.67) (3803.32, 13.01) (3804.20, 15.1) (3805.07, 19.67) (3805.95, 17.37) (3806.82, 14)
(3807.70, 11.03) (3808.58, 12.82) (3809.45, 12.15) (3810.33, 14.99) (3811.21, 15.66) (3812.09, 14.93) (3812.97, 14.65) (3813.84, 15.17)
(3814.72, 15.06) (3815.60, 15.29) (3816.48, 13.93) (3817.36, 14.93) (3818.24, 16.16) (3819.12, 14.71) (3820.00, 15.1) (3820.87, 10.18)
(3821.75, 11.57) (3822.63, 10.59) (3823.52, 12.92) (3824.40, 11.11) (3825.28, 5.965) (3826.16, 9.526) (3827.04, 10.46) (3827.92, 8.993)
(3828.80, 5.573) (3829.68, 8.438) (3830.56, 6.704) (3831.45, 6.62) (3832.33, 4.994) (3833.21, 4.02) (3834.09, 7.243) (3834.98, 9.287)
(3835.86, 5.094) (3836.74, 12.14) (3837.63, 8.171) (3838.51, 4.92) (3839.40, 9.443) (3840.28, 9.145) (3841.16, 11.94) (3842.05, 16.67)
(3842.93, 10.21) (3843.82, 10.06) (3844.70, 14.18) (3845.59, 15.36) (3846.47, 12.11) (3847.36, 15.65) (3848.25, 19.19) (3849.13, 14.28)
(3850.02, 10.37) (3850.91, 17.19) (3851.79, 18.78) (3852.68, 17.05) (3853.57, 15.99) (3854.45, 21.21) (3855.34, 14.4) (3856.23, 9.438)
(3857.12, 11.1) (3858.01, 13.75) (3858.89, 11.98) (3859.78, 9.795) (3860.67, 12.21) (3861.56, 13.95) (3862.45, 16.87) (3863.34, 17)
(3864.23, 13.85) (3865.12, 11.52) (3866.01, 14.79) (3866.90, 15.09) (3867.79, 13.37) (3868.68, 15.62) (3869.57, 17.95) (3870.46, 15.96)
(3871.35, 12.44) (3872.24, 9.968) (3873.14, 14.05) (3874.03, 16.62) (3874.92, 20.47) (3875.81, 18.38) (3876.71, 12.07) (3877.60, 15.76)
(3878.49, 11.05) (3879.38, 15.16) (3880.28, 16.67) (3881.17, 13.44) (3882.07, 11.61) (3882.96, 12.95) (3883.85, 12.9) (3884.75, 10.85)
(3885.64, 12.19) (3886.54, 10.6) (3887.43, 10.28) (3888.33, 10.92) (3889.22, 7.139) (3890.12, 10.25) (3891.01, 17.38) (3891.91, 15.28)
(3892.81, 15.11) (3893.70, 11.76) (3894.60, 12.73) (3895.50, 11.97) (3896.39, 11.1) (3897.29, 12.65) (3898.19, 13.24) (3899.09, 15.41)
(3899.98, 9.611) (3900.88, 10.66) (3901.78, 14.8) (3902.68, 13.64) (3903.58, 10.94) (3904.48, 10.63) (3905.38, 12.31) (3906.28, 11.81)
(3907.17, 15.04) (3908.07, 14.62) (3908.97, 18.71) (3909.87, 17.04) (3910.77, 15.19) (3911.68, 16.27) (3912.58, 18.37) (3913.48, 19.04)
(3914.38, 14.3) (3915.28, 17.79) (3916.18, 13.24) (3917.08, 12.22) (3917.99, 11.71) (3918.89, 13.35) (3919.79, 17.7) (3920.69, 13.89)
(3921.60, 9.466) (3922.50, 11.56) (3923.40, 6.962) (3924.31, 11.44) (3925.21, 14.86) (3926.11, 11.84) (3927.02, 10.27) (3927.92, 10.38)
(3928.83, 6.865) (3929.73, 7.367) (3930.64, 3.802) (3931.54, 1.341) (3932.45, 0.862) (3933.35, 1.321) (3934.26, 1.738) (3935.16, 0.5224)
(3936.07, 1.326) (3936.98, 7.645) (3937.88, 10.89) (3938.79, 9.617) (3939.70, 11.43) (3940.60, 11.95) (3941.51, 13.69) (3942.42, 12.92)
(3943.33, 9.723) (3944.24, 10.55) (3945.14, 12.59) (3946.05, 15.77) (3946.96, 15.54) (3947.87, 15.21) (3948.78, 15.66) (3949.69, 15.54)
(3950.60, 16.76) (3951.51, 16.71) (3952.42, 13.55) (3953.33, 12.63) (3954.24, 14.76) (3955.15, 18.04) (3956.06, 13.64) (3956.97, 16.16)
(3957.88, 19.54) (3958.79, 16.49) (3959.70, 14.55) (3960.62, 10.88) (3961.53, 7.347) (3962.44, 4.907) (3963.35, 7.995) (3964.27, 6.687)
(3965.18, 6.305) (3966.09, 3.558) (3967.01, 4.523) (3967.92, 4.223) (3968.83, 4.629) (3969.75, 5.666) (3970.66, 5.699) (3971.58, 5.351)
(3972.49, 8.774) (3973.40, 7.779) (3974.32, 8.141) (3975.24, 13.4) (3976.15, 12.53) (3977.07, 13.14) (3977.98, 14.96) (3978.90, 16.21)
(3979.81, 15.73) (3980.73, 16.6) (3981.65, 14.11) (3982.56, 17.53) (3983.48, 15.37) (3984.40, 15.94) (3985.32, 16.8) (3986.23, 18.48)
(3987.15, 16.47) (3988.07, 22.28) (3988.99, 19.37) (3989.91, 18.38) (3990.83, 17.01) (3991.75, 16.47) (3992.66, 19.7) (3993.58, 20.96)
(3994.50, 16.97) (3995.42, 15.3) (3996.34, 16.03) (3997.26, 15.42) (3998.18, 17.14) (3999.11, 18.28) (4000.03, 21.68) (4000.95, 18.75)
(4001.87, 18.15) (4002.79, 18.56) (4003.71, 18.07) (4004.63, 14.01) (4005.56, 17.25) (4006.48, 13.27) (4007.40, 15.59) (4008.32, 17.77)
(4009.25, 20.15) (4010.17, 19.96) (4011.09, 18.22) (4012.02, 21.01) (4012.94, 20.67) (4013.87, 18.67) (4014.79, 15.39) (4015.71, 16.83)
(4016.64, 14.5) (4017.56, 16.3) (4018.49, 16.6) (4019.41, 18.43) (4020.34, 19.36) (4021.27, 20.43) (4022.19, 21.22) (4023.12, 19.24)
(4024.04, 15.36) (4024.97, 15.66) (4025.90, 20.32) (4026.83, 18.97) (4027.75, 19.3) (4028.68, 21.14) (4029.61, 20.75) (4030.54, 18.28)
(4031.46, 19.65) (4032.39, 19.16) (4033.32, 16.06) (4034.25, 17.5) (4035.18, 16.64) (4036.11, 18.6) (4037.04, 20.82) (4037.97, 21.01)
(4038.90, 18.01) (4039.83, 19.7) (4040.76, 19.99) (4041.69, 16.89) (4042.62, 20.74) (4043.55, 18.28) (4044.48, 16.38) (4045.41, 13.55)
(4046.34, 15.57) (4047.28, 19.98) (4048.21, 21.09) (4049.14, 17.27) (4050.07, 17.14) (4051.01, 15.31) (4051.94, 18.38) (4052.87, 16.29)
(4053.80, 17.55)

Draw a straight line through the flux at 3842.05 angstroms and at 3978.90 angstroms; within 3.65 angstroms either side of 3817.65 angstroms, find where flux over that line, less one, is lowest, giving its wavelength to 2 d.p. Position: 3820.87 angstroms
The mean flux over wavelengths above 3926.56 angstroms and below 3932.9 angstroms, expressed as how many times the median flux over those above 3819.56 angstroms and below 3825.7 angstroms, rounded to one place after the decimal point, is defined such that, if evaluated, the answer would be 0.5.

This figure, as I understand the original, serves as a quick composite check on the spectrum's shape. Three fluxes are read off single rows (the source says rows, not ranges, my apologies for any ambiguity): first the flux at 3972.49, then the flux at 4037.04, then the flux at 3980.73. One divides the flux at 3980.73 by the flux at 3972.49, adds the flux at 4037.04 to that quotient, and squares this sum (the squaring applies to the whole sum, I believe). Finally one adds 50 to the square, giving 566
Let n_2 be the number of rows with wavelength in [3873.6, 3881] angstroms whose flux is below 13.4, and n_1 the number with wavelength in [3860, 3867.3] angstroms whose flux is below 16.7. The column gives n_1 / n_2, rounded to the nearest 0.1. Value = 3.0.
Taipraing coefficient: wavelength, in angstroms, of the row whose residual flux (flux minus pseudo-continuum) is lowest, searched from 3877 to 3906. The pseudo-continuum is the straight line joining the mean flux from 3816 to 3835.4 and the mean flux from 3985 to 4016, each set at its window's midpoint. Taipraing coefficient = 3889.22 angstroms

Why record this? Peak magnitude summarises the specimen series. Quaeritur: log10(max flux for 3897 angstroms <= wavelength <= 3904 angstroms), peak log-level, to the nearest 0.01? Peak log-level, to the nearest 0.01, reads 1.19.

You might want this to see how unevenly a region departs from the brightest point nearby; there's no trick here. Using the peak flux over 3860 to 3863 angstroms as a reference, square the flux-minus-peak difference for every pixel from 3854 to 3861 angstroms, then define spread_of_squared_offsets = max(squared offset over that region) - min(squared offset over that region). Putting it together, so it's 49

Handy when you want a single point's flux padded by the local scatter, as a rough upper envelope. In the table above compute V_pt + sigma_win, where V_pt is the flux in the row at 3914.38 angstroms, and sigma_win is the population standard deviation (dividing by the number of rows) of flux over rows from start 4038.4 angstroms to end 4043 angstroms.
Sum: 15.7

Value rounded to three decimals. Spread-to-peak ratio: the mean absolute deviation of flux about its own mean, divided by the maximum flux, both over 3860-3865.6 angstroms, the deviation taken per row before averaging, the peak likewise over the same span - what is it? 0.106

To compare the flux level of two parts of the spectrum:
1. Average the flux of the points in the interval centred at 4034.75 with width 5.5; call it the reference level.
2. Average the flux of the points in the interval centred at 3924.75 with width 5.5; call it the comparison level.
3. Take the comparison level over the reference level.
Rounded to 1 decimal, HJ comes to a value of 0.6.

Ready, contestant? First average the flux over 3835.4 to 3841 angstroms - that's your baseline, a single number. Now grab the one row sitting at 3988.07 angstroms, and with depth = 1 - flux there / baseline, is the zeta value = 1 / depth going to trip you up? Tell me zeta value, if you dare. -0.6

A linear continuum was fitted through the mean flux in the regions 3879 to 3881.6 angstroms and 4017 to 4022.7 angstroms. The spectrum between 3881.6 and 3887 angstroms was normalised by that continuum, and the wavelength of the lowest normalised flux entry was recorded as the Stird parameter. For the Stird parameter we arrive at 3886.54 angstroms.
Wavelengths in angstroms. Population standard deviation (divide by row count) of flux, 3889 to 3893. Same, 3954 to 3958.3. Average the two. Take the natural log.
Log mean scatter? 1.1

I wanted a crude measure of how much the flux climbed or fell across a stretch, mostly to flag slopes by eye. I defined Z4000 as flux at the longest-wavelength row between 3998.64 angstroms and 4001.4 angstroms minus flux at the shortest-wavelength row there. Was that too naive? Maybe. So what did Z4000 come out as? 0.5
